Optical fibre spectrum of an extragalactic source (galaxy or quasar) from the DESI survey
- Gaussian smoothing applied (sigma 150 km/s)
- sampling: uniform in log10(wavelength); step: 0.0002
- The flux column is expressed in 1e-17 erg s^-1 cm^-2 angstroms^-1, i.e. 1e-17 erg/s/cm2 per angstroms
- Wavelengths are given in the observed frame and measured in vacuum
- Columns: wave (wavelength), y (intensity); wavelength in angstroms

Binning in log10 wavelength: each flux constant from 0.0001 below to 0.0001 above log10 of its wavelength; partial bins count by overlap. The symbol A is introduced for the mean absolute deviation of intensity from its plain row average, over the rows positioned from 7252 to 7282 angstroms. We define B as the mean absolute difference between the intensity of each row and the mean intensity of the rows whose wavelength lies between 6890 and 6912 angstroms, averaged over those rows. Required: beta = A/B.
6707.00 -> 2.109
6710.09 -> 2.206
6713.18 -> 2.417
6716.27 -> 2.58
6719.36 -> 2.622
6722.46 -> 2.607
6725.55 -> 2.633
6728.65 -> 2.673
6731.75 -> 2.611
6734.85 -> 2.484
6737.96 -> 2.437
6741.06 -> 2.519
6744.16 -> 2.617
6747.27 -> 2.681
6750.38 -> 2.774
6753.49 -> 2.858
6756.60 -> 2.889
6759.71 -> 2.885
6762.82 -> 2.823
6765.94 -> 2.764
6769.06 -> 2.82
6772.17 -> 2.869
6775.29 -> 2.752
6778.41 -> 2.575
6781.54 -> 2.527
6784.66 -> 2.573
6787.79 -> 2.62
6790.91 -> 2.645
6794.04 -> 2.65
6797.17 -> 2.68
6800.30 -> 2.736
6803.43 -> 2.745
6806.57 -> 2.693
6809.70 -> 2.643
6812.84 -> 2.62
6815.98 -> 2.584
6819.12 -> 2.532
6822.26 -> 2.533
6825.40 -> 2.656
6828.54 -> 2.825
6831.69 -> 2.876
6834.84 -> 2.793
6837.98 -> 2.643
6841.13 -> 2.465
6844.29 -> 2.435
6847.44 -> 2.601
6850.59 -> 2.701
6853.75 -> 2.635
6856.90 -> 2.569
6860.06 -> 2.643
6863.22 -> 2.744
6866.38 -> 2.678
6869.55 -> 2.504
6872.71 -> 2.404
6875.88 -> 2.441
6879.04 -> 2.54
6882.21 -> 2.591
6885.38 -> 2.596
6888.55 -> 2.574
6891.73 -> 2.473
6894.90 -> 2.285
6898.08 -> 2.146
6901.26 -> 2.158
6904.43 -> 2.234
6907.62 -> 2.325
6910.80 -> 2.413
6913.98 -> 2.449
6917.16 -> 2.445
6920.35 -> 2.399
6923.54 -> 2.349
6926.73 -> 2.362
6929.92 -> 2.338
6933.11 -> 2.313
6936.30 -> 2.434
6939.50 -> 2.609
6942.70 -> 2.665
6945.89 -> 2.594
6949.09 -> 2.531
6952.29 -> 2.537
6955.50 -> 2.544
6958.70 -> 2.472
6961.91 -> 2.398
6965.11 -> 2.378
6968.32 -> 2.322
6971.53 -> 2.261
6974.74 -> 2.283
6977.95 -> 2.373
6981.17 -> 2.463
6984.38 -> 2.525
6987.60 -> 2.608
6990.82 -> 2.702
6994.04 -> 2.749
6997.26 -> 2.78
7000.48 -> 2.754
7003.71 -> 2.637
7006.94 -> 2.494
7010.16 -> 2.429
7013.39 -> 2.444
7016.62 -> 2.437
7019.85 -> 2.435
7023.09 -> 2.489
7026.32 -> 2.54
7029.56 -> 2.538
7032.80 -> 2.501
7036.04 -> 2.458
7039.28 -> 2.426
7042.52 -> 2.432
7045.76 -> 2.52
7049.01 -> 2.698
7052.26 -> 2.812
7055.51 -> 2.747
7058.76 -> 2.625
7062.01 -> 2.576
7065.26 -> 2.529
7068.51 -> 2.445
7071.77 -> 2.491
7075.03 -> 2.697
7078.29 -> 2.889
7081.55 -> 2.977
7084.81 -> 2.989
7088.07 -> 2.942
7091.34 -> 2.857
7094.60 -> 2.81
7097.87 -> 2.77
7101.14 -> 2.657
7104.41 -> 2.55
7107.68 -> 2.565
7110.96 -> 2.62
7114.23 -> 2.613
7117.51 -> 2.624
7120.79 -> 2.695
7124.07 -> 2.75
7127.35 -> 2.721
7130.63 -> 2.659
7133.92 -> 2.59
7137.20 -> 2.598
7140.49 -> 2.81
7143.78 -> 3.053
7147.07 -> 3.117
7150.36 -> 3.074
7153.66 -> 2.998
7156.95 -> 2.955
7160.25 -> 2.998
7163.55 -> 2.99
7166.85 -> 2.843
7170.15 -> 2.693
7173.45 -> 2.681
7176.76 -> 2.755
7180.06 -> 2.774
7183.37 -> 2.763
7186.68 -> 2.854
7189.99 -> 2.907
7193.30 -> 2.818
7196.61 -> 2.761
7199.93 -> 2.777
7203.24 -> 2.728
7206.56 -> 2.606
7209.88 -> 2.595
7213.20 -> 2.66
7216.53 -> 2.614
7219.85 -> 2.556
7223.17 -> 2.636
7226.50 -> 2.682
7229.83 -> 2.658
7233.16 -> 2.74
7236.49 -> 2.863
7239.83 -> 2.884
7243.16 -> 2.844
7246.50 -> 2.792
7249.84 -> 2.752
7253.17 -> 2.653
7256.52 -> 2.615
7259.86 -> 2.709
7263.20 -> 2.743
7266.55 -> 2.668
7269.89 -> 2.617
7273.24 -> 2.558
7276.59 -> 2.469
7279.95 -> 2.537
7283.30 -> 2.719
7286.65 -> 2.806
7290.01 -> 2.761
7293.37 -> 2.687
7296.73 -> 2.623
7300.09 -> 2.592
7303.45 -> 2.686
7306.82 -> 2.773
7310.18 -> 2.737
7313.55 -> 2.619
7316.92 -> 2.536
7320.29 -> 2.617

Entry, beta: 0.7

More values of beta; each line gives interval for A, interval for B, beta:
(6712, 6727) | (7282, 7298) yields 1.2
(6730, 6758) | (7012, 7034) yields 3.4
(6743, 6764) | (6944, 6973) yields 0.9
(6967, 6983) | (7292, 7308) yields 1.2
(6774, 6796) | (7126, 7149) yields 0.3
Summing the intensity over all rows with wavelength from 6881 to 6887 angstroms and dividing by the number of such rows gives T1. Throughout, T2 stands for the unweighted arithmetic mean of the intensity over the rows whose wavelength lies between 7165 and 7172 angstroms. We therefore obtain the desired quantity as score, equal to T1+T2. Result 5.36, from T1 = 2.59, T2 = 2.77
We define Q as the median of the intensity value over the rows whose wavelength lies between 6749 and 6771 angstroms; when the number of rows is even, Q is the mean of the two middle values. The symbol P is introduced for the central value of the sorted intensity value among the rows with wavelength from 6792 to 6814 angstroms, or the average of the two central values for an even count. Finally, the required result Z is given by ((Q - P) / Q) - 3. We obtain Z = -2.95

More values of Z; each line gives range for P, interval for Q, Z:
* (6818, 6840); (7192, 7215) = -2.97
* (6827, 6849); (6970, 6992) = -3.07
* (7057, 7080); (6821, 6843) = -2.97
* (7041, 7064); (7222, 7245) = -2.96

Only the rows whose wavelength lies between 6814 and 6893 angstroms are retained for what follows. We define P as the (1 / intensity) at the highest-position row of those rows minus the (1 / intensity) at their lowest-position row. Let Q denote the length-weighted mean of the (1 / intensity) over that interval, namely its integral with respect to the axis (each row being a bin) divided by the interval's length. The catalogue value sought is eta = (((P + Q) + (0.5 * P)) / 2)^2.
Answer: 0.042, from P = 0.02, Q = 0.385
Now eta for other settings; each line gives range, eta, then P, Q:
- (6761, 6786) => 0.044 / 0.03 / 0.369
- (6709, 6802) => 0.015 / -0.09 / 0.378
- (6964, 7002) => 0.025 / -0.06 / 0.399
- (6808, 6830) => 0.030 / -0.02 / 0.381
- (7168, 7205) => 0.031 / 0.00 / 0.361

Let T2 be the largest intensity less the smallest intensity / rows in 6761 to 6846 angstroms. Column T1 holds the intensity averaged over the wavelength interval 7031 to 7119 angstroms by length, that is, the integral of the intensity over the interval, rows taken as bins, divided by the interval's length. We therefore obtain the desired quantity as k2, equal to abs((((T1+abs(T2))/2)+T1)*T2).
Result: 1.9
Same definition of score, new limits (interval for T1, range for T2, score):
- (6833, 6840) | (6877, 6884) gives 5.28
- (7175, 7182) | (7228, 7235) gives 5.46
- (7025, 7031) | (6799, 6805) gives 5.28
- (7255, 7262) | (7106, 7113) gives 5.25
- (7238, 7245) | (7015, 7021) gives 5.30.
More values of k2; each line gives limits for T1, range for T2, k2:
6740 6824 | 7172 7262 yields 1.5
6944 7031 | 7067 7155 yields 2.8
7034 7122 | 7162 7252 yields 1.8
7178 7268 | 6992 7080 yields 2.0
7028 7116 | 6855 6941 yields 2.6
